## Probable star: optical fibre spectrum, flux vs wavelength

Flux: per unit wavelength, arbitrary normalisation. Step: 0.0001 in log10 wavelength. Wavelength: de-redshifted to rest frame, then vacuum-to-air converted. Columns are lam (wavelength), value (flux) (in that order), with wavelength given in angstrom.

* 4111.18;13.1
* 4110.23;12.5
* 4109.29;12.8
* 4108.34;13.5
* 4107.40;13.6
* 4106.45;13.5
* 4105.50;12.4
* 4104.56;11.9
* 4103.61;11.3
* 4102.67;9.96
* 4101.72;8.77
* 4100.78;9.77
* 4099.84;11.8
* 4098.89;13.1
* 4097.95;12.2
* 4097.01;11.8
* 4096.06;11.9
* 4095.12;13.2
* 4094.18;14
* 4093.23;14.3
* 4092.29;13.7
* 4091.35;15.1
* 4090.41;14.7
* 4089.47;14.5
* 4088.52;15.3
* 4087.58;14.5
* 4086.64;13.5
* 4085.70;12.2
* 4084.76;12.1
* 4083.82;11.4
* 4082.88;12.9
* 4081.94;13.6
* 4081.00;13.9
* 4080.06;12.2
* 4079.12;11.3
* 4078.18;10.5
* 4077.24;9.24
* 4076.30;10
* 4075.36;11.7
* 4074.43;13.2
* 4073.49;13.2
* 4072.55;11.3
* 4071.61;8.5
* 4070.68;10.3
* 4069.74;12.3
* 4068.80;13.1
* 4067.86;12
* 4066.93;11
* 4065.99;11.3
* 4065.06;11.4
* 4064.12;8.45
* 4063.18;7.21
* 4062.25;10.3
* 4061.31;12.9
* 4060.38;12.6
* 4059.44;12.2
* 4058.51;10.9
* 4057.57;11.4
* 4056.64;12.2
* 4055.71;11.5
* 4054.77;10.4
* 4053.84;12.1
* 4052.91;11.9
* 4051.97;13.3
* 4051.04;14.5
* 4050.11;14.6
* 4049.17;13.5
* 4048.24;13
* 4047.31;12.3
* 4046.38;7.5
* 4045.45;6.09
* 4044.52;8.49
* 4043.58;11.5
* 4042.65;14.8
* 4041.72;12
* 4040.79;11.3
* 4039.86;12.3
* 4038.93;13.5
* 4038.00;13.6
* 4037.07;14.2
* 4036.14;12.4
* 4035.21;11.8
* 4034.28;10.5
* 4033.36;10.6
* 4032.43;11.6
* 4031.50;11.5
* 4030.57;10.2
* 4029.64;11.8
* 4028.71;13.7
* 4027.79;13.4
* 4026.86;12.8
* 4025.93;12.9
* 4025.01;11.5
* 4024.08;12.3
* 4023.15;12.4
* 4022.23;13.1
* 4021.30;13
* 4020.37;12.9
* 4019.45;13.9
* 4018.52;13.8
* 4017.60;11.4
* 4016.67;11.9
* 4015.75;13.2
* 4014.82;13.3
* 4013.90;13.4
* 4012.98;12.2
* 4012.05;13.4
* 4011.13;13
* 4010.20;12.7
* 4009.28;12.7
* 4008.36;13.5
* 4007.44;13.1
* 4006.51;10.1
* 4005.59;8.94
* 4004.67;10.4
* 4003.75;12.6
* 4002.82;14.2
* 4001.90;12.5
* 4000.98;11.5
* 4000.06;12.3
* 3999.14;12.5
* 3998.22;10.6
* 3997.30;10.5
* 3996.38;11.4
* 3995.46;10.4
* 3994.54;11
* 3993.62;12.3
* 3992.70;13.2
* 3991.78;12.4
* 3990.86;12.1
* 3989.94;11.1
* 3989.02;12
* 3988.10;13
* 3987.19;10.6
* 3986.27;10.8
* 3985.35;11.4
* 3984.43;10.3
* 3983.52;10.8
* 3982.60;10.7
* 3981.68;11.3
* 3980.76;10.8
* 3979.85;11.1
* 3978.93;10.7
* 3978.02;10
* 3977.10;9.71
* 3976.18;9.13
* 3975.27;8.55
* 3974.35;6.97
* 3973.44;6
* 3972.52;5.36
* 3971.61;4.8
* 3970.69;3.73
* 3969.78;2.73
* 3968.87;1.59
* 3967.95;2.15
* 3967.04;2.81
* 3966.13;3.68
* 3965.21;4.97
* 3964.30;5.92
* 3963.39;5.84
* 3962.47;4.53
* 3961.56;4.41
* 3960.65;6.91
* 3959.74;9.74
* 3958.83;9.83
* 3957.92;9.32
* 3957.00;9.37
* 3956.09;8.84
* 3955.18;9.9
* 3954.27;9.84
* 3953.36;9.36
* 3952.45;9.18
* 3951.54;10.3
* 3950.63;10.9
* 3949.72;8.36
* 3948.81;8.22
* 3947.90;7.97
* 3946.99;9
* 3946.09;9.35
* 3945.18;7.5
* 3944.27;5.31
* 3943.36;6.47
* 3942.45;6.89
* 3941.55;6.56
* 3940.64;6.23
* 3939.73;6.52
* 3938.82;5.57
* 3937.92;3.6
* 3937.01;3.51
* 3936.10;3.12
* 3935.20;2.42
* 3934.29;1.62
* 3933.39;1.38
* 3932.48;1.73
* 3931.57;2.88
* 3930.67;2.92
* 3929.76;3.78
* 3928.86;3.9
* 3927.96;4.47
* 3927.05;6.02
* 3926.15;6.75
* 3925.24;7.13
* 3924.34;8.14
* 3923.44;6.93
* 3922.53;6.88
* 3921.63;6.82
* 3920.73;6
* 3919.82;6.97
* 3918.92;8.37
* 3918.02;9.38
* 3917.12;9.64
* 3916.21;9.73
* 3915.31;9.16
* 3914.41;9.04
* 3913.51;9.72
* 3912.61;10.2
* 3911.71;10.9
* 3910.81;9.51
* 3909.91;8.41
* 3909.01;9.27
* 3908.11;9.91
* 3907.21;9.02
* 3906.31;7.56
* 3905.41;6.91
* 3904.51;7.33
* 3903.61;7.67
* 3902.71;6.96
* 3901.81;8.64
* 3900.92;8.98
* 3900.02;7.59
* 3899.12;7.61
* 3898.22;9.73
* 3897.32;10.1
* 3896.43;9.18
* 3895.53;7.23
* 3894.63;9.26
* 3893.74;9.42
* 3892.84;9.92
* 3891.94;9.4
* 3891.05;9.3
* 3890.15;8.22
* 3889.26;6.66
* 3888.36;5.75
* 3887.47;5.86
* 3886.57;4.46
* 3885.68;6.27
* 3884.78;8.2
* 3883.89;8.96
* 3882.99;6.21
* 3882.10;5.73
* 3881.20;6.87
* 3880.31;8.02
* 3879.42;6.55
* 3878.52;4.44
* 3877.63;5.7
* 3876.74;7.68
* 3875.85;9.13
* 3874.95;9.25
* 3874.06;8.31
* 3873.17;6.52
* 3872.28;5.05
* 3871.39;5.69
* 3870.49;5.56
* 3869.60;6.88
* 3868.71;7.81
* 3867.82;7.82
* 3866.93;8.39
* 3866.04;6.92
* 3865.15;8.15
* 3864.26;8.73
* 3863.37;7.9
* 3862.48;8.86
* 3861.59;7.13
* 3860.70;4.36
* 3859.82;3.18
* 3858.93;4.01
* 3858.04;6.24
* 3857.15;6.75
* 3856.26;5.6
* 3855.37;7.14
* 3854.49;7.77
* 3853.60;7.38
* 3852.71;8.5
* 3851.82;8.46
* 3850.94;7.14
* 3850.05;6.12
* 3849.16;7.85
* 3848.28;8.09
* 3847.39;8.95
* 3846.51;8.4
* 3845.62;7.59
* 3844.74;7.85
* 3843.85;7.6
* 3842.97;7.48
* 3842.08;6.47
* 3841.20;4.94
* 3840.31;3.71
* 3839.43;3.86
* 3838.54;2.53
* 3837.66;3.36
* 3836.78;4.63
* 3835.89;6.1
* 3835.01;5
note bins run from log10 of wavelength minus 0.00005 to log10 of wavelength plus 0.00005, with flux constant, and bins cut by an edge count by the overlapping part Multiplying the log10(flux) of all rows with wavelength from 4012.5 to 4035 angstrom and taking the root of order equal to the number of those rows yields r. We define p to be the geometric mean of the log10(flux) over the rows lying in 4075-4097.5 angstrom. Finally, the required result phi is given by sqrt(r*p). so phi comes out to 1.097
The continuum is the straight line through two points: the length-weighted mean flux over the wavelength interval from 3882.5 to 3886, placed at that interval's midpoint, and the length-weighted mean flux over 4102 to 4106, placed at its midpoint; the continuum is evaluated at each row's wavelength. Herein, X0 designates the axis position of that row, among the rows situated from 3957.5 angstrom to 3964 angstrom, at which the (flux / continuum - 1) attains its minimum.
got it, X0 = 3961.56 angstrom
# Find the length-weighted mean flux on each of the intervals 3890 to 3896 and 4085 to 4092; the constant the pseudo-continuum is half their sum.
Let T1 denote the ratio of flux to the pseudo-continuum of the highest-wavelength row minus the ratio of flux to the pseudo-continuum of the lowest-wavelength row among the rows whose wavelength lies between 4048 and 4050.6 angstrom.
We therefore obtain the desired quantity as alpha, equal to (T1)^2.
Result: 0.019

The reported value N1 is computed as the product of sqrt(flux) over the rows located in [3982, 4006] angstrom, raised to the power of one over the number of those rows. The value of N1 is 3.4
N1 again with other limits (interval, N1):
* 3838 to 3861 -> 2.5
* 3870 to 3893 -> 2.6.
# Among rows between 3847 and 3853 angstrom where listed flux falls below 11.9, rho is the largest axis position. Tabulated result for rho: 3852.71 angstrom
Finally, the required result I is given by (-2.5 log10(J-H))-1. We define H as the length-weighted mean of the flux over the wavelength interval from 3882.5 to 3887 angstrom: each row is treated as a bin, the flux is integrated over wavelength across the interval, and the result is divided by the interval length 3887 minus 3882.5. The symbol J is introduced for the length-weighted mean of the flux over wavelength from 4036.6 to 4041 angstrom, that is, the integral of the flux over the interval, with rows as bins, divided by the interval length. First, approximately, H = 6.8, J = 13.1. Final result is -3.0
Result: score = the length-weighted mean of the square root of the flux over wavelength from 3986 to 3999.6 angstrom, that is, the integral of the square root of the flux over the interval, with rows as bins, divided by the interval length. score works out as 3.40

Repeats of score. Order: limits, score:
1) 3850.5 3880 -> 2.62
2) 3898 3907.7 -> 2.82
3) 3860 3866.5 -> 2.68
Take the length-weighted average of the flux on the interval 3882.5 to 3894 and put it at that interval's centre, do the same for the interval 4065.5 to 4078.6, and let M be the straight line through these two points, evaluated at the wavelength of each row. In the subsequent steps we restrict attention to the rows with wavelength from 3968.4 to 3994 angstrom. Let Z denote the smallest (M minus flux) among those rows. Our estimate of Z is -3.5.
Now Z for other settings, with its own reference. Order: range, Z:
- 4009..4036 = -3.7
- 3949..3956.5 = -2.1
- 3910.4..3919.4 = -2.9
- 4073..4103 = -3.7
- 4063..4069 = -1.9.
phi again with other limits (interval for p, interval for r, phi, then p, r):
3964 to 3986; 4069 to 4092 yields 0.900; 0.75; 1.09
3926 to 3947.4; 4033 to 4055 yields 0.784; 0.58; 1.06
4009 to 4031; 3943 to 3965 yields 0.992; 1.10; 0.89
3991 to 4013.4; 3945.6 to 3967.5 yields 0.958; 1.07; 0.85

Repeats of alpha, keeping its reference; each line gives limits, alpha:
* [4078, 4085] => 0.019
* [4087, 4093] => 0.005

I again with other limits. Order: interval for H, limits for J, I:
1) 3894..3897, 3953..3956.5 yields -0.8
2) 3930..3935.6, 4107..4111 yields -3.6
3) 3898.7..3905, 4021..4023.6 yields -2.8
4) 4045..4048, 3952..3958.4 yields 0.0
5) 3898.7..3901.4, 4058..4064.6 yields -2.0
